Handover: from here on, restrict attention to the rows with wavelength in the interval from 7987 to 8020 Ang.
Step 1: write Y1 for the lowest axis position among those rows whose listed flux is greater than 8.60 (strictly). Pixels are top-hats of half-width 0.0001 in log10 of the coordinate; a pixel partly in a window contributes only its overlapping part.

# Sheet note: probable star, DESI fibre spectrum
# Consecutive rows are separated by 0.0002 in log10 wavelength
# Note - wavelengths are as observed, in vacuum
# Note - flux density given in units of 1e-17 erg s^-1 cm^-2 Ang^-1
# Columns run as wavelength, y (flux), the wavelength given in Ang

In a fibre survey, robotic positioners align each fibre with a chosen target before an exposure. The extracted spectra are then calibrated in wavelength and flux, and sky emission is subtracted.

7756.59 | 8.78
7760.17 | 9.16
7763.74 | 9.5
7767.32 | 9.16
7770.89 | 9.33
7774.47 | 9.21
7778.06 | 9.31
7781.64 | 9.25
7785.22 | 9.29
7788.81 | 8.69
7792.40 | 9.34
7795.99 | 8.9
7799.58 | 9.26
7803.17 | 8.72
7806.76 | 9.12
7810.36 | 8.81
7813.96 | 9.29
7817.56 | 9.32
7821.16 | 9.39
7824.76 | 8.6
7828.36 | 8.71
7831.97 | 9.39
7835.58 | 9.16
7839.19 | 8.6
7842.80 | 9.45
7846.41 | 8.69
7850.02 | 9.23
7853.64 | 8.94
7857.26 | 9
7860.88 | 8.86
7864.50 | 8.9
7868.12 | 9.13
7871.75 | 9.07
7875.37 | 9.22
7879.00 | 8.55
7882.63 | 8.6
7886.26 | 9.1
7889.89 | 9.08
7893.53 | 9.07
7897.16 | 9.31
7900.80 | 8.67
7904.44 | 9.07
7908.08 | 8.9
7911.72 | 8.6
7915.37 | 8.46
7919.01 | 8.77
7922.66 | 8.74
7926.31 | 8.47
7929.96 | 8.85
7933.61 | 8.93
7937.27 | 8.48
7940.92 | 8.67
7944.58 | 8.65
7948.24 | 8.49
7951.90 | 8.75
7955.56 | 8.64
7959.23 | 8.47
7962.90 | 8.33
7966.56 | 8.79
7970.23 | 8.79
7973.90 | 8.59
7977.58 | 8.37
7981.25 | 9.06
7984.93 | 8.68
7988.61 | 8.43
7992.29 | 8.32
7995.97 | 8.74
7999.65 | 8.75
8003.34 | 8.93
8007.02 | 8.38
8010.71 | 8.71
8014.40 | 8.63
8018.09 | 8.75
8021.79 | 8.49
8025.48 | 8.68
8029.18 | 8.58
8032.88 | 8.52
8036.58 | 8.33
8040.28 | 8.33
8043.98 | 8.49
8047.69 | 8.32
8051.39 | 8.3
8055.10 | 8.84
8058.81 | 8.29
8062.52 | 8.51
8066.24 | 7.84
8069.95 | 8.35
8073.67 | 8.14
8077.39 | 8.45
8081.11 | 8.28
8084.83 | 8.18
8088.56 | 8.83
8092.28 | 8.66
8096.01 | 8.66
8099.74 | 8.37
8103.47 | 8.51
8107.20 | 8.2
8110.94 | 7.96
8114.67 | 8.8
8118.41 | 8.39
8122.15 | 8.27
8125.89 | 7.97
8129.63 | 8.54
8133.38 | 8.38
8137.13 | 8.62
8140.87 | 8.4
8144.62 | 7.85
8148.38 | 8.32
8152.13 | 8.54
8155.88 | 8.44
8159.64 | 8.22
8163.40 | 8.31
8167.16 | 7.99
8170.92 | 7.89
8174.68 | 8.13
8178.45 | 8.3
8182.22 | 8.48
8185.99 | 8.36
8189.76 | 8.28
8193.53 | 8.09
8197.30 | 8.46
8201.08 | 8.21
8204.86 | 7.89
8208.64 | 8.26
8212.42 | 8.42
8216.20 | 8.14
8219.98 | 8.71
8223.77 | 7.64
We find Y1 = 7995.97 Ang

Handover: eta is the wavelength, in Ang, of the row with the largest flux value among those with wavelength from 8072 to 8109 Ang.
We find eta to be 8088.56 Ang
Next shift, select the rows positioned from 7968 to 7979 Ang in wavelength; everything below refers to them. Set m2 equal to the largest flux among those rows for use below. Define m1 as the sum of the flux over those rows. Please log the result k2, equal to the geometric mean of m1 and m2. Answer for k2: 15.0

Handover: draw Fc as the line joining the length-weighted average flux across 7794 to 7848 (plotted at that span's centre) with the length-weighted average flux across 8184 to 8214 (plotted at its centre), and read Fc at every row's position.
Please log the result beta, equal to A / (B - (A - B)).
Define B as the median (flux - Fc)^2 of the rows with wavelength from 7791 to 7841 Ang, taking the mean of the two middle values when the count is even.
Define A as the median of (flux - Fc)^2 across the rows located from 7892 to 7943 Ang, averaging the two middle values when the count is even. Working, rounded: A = 0.037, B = 0.07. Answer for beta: 0.4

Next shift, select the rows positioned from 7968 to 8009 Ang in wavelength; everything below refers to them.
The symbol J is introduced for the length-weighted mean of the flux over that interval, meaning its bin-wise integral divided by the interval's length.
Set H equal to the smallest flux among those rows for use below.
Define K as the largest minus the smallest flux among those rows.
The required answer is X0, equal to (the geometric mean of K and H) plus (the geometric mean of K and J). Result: 5.0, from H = 8.32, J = 8.6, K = 0.74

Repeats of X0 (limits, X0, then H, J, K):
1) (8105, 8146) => 5.5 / 7.85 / 8.3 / 0.95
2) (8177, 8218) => 4.4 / 7.89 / 8.3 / 0.59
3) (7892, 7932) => 5.4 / 8.46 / 8.8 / 0.85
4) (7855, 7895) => 4.8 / 8.55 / 9.0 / 0.67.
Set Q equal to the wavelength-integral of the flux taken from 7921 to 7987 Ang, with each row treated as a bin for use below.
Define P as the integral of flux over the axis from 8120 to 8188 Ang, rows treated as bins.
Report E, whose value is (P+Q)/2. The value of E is 567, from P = 563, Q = 571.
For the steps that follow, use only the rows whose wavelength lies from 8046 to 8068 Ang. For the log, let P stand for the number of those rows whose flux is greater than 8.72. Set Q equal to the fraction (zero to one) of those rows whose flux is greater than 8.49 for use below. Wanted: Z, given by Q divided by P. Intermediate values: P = 1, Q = 0.3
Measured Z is 0.33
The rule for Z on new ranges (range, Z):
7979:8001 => 0.22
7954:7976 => 0.33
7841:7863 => 0.20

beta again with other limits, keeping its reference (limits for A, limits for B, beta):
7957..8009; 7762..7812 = 17.6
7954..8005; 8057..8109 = 0.9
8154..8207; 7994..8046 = -3.7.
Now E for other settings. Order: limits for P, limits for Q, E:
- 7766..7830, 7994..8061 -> 578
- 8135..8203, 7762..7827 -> 578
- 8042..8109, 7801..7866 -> 574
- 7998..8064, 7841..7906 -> 574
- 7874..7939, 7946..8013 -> 576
